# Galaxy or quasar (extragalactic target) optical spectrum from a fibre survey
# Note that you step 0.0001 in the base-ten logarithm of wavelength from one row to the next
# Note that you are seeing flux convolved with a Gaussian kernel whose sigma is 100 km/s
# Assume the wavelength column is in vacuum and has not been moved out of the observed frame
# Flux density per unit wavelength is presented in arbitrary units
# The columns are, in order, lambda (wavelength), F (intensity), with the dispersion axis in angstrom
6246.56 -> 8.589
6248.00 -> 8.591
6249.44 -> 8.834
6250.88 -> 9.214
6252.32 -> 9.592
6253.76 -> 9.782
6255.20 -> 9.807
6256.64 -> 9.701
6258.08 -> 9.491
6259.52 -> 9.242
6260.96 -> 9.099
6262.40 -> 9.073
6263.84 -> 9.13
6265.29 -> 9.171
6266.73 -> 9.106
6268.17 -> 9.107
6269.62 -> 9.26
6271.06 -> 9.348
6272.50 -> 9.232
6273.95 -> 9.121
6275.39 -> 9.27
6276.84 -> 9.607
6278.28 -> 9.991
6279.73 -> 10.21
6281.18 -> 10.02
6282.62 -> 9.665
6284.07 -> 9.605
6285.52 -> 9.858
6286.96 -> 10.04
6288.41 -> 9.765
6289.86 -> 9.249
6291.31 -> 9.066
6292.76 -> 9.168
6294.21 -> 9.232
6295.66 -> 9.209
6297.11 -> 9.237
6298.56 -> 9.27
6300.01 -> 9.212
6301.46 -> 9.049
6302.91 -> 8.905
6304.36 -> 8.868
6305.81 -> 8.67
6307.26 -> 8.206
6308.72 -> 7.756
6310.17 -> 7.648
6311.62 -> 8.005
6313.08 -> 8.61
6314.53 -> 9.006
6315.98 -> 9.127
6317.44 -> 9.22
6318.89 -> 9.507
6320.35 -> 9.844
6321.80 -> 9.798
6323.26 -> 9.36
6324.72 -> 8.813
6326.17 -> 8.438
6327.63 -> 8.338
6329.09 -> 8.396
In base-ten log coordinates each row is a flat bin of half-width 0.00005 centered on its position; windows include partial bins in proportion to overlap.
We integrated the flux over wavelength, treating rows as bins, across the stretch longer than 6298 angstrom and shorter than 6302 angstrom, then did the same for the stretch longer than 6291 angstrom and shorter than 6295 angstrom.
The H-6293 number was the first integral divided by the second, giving 1.0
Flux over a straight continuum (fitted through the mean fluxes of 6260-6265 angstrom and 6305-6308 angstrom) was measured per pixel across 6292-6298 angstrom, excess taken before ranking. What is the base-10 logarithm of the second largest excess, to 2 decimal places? -0.22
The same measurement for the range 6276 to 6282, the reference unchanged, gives 0.08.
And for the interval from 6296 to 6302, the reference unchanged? -0.17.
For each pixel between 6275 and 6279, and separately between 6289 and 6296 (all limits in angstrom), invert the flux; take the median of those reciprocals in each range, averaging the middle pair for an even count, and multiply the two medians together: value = 0.0113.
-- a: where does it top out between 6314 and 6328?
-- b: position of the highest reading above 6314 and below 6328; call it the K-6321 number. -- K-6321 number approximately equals 6320.35 angstrom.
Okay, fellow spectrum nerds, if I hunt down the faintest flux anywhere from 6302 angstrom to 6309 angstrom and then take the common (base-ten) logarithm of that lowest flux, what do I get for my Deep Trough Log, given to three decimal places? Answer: 0.890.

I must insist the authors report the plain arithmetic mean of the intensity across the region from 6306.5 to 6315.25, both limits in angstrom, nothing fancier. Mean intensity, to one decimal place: 8.2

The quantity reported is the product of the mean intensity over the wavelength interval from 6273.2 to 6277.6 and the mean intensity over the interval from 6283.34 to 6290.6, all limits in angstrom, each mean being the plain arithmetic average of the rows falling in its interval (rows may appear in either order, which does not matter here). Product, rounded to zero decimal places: 91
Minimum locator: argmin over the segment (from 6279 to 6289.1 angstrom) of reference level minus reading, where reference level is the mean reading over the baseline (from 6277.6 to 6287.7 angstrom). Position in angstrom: 6279.73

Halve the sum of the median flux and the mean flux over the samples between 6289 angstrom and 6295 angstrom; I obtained 9.2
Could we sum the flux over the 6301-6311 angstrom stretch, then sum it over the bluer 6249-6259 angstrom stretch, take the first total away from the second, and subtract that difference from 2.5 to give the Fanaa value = -4.8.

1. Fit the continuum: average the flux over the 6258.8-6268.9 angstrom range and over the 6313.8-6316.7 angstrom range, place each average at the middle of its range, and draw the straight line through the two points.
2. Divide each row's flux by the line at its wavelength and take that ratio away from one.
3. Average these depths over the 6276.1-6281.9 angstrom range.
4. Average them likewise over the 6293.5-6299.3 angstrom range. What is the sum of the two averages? -0.11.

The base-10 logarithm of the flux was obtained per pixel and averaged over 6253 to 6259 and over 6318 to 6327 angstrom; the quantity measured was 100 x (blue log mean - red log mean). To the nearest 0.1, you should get 1.9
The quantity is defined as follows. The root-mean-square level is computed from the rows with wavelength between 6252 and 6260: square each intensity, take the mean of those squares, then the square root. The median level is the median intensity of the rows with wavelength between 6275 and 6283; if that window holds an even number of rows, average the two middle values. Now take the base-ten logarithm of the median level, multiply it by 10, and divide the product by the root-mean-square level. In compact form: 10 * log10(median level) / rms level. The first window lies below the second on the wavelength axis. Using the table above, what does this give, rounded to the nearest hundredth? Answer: 1.03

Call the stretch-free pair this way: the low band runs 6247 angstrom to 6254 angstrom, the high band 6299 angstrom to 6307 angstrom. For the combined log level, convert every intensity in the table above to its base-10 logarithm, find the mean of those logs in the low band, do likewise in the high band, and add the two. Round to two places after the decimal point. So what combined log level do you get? 1.91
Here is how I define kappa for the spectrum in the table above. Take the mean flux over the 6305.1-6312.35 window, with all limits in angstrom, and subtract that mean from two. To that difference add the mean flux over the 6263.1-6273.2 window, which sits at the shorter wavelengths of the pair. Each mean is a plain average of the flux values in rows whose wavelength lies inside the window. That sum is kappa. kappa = 3.1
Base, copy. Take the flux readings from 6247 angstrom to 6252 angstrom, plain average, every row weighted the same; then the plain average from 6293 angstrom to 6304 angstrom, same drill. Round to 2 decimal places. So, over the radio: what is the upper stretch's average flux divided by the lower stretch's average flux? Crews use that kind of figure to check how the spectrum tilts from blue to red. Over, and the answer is 1.03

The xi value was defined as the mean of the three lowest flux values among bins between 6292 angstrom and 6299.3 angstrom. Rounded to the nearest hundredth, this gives 9.20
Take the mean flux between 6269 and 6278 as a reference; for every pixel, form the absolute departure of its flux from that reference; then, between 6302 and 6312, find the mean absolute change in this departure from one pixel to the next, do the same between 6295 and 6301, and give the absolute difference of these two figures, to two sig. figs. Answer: 0.23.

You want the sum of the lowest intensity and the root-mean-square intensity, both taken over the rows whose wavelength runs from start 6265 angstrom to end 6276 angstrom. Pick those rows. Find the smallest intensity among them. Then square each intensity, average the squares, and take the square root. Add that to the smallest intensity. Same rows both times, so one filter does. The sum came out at 18.3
